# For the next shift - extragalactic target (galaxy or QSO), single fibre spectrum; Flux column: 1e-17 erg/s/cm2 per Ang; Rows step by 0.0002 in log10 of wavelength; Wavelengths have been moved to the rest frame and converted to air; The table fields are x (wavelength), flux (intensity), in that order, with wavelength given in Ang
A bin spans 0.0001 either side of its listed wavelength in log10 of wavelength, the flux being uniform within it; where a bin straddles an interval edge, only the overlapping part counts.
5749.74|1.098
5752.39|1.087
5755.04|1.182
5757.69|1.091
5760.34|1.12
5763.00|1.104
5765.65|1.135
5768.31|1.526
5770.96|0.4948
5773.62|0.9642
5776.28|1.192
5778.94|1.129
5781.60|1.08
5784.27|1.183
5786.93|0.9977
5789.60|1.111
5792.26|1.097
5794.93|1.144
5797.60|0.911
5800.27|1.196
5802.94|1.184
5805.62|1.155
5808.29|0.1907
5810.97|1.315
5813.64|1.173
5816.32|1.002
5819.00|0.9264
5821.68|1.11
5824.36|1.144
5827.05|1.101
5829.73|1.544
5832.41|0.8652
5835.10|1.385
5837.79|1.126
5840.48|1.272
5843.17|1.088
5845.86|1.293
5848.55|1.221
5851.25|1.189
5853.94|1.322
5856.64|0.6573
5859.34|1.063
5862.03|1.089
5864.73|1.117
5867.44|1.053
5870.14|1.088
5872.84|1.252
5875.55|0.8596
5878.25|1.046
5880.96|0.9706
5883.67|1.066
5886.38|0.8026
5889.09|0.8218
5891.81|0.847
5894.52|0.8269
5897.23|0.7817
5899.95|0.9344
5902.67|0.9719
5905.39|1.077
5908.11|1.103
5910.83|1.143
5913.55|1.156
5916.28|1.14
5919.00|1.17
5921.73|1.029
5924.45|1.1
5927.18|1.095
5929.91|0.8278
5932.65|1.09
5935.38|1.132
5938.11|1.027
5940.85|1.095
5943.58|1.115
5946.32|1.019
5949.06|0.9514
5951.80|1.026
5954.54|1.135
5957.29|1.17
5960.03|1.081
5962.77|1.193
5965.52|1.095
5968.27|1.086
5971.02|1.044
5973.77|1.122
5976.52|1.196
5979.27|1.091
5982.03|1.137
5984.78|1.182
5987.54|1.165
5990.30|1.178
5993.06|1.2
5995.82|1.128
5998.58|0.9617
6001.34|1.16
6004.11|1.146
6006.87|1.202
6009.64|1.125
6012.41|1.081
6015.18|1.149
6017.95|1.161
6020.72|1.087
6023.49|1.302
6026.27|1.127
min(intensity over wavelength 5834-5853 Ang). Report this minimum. 1.088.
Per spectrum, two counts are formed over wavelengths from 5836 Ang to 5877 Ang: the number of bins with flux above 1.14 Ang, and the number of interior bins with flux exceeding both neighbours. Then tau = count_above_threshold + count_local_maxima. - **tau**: 11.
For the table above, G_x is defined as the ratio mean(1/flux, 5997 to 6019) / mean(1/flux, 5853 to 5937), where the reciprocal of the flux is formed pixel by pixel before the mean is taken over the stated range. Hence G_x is 0.89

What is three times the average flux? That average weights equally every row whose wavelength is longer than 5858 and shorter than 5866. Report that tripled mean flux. 3.27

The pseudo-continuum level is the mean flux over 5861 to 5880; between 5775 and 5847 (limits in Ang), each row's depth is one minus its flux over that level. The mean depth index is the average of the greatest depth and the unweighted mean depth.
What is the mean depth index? 0.39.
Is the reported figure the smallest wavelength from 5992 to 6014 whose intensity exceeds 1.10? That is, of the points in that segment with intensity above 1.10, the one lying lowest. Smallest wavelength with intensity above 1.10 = 5993.06 Ang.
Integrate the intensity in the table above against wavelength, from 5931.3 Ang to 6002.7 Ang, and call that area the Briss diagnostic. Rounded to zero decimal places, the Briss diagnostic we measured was 79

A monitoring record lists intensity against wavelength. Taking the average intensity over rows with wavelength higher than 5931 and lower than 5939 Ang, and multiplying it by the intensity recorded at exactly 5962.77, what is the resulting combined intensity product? 1.29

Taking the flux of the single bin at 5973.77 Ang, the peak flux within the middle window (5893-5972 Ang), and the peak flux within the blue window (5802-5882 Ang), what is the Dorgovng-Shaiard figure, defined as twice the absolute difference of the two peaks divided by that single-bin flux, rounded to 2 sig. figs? 0.63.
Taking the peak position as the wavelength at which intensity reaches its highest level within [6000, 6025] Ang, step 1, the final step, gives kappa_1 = 6023.49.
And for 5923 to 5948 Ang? 5935.38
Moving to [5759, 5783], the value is 5768.31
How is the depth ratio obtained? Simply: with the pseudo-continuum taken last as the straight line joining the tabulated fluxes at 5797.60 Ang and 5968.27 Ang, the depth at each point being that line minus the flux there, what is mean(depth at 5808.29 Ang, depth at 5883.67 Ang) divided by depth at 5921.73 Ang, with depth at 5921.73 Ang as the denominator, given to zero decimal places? 36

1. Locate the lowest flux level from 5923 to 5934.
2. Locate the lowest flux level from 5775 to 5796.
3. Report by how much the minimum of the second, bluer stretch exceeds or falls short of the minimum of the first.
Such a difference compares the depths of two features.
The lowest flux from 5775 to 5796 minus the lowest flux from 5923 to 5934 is 0.2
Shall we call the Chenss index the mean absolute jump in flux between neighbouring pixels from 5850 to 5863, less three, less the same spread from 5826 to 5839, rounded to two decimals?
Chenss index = -3.17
